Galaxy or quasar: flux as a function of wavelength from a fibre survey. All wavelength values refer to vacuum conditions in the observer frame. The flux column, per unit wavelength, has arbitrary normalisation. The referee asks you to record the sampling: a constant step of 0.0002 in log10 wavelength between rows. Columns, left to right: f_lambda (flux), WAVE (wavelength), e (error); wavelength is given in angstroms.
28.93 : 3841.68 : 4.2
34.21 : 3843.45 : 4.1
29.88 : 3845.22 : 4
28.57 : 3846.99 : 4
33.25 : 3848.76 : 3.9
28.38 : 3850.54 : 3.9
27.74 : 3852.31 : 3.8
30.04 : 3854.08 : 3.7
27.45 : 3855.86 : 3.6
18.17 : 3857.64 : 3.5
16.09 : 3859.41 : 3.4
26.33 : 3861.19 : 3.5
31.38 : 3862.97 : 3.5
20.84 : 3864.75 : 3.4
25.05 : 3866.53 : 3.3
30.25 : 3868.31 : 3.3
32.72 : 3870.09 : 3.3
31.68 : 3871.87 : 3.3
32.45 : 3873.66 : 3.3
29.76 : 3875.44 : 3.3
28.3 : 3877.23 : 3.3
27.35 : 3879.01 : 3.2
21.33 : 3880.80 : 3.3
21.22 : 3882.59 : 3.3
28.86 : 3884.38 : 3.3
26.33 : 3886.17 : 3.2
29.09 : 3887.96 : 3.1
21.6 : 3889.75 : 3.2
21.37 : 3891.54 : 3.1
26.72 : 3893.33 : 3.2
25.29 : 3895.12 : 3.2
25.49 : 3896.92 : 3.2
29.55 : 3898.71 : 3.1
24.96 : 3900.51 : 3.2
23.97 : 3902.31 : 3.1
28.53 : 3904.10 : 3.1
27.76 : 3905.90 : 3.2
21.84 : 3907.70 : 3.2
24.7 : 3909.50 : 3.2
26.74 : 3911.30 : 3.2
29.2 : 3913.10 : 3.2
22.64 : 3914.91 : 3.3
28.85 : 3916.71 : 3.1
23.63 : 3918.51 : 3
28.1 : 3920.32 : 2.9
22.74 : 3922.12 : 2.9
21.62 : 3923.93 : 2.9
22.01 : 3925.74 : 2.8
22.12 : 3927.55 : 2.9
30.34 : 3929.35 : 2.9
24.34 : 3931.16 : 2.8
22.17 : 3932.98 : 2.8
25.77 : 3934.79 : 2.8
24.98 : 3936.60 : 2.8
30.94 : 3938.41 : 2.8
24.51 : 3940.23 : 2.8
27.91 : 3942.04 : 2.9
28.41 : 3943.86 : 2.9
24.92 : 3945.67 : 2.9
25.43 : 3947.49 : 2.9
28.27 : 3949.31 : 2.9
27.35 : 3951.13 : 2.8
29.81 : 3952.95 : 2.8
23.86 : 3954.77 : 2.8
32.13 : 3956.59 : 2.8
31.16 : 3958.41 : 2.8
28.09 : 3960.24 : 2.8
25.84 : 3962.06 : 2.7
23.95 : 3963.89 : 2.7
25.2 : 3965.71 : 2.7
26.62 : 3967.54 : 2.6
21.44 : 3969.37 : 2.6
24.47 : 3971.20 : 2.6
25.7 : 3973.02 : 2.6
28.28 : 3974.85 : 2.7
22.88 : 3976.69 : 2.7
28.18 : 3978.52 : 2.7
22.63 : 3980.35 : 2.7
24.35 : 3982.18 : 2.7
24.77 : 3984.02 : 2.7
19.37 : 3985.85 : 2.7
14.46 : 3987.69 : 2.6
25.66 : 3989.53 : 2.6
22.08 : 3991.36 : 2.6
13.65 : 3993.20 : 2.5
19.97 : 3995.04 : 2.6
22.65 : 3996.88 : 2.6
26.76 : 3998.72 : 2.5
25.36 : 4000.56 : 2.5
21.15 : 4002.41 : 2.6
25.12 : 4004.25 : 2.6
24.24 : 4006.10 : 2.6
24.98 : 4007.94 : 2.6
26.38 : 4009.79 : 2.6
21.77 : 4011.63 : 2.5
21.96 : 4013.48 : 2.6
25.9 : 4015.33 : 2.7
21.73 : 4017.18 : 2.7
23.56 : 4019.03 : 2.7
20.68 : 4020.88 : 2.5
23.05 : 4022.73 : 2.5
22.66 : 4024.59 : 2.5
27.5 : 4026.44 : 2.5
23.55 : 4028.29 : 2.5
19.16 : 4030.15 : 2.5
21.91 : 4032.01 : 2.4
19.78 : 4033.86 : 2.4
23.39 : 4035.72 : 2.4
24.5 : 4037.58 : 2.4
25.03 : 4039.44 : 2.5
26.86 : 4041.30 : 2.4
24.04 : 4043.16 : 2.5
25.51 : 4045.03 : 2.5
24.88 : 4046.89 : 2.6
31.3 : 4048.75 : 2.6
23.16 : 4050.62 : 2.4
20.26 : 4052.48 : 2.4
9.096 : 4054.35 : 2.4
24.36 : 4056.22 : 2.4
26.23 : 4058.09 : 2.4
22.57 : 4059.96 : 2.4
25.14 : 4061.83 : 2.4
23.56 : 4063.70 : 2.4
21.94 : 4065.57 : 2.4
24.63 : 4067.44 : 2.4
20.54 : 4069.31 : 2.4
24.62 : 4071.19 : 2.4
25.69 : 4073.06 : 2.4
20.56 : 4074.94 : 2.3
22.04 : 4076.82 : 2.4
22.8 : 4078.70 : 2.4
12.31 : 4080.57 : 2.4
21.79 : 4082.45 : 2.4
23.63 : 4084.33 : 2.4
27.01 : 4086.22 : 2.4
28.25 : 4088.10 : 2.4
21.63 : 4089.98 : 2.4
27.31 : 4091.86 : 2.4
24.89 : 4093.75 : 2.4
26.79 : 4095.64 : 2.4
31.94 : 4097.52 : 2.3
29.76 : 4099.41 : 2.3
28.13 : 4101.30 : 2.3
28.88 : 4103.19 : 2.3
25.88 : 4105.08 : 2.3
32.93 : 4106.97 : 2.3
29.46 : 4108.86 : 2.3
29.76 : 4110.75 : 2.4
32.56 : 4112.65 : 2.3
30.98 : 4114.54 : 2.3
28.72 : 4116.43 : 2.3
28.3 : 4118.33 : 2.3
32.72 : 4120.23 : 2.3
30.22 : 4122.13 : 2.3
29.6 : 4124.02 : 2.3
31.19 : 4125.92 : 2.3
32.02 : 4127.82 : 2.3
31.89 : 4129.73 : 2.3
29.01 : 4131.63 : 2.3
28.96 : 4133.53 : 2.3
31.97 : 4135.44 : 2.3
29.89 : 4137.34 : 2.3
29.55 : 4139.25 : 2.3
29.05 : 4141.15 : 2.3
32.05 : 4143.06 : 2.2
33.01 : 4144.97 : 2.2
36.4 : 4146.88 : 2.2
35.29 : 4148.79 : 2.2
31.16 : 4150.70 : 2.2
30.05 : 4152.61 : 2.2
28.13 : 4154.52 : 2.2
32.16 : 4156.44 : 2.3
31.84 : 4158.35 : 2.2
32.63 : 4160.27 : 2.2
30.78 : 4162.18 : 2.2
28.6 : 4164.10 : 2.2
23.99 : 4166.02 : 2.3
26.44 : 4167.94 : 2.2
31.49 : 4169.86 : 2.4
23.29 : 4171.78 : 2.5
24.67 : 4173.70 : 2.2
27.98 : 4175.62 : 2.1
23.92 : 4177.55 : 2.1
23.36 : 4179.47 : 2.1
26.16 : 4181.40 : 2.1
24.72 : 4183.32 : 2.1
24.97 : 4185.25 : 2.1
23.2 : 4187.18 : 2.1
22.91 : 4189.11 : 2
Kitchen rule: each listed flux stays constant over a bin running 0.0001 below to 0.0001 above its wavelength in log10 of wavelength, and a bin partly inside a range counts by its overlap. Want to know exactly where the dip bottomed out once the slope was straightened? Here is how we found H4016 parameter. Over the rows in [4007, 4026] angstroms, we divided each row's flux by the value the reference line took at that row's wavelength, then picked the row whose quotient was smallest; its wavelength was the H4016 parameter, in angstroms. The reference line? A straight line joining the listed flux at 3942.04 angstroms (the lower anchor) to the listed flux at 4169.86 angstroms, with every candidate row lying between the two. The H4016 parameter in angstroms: 4020.88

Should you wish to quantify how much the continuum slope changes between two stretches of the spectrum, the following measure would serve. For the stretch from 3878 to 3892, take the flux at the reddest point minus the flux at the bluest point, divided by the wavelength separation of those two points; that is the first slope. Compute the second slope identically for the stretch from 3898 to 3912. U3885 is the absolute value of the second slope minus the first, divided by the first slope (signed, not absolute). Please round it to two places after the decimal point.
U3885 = -0.53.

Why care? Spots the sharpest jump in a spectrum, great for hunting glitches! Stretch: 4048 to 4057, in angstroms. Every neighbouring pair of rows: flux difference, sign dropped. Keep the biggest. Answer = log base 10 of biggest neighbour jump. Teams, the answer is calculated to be 1.18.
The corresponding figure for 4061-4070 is 0.61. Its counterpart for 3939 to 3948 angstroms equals 0.54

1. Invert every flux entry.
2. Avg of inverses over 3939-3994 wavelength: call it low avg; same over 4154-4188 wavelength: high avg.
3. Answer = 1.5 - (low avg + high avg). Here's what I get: 1.421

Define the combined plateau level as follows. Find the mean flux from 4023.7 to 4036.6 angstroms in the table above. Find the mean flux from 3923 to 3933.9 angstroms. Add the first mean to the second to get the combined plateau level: 46.3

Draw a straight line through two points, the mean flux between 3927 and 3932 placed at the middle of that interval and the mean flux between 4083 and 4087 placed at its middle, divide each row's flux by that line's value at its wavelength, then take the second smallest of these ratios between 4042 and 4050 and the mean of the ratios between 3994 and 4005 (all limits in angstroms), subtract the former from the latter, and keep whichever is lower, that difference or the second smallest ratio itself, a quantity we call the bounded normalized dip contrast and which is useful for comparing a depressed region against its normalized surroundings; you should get -0.1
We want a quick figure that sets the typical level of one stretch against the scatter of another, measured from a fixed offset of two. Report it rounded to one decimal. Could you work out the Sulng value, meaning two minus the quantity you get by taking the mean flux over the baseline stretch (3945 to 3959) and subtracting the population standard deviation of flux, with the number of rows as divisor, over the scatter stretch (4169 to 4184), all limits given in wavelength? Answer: -23.2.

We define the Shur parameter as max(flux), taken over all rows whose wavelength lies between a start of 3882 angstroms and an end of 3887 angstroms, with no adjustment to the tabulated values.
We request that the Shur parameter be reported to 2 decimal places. 28.86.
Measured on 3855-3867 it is 31.38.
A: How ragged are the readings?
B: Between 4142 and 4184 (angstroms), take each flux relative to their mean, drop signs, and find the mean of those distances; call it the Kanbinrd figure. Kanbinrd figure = 3.4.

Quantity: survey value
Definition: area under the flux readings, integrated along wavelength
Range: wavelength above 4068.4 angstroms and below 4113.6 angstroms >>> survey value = 1167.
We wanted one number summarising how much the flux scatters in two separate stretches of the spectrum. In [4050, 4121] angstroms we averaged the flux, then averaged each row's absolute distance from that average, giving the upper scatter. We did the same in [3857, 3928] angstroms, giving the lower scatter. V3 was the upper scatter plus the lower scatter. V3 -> 7.1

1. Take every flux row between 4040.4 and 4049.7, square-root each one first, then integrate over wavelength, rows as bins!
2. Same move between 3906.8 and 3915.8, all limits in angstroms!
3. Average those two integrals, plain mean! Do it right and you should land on 46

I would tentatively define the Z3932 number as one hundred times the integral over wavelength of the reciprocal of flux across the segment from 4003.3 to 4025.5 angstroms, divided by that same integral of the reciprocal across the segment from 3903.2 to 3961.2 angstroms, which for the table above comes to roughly 42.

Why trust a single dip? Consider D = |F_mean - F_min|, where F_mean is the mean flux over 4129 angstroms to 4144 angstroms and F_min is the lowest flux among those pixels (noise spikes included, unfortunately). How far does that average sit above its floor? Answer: 1.3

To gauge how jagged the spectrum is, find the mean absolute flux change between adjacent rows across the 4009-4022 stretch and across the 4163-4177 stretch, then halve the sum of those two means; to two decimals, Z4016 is 3.55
